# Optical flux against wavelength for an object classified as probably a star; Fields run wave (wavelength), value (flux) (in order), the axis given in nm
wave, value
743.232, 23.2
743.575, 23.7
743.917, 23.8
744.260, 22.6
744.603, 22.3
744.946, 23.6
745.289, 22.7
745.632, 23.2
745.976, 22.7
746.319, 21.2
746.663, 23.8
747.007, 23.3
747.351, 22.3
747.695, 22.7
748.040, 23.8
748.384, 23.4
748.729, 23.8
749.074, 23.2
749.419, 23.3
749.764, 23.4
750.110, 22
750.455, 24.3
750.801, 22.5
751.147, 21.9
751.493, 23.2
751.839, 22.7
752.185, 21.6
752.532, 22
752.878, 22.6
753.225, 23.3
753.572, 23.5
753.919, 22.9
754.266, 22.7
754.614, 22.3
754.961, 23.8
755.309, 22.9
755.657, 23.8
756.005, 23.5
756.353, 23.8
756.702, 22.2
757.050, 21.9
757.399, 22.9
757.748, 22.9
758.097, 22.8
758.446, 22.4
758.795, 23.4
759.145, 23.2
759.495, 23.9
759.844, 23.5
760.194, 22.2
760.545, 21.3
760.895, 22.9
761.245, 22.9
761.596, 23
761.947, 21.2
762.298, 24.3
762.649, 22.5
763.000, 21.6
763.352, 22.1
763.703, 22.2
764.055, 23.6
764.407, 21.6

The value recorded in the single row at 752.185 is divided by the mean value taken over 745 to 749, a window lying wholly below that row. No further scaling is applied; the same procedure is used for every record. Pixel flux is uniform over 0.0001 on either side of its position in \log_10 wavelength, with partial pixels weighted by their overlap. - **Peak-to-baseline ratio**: 0.94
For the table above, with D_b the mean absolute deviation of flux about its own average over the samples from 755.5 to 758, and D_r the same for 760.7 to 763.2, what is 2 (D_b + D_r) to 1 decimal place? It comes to 2.7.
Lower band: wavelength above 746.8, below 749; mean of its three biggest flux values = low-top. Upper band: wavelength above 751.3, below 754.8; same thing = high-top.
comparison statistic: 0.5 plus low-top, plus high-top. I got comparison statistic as 47.50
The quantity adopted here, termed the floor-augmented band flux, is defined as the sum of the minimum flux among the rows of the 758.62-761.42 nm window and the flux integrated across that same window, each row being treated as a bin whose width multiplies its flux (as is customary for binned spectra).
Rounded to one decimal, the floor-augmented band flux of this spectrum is 85.5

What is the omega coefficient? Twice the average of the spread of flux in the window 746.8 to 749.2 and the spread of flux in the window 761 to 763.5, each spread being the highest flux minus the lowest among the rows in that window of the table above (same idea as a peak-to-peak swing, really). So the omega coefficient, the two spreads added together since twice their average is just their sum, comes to 4.6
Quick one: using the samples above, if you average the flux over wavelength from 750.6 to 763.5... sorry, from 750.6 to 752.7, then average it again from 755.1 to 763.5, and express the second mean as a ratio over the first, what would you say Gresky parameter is 1.02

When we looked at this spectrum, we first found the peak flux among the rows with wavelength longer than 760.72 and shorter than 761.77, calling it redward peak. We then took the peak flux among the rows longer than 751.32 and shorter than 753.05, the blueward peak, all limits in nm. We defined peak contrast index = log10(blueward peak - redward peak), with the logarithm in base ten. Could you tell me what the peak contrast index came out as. -0.7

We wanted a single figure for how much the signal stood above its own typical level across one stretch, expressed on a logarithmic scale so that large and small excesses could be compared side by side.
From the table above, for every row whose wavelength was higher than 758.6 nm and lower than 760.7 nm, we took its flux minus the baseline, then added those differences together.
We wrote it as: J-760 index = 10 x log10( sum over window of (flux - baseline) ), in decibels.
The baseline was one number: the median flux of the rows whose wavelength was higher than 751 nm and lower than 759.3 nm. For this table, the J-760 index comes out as -10.0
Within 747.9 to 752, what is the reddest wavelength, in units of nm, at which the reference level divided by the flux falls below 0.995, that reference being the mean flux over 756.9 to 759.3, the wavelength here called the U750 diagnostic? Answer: 751.493 nm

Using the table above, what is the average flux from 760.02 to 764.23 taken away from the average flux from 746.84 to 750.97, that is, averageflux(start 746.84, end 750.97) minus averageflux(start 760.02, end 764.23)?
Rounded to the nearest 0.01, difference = 0.68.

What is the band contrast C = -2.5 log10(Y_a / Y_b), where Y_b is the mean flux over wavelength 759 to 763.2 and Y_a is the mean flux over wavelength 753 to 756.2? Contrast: -0.023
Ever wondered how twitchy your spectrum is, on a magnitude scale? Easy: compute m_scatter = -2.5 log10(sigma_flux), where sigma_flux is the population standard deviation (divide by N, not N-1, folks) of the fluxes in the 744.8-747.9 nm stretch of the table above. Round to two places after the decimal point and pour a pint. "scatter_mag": 0.33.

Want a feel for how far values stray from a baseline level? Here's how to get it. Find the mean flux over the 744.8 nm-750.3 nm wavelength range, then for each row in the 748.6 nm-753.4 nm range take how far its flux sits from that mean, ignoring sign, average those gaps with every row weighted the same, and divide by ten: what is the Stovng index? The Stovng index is 0.066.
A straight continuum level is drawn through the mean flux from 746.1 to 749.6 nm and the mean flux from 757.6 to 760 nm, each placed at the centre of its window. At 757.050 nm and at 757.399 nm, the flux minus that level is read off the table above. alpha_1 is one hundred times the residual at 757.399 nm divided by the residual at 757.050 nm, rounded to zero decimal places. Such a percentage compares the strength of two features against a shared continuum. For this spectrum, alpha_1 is 20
